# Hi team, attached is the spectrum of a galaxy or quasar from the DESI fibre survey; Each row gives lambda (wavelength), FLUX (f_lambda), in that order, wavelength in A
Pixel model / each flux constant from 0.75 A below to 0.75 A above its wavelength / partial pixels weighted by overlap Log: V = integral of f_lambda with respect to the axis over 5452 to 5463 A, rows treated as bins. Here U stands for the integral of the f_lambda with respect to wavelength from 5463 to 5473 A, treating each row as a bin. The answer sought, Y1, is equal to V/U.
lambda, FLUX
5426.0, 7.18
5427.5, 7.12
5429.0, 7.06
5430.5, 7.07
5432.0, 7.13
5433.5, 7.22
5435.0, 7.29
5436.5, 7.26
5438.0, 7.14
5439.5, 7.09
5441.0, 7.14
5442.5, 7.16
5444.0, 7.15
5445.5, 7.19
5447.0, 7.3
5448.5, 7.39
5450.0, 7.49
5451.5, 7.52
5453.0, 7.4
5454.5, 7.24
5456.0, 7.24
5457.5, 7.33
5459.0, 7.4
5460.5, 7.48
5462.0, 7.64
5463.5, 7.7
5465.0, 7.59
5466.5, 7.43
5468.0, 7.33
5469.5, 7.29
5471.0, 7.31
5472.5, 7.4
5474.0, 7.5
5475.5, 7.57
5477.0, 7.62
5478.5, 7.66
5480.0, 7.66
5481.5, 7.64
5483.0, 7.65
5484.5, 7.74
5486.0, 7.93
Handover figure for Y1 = 1.10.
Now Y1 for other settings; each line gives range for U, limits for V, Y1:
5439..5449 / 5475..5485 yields 1.06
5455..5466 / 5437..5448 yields 0.96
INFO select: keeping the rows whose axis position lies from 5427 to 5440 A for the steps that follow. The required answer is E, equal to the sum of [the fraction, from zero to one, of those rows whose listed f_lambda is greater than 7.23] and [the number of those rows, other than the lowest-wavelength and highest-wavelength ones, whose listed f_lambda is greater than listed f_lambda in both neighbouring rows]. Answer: 1.2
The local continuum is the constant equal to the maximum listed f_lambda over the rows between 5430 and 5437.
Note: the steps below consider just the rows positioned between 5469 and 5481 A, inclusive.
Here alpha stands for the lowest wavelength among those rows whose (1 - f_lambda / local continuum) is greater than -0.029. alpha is 5469.5 A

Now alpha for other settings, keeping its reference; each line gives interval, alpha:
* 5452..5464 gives 5453.0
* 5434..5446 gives 5435.0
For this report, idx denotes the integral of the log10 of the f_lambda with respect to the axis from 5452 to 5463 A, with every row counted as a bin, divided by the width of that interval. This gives 0.869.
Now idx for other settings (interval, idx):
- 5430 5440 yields 0.856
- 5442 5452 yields 0.864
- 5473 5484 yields 0.881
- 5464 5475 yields 0.870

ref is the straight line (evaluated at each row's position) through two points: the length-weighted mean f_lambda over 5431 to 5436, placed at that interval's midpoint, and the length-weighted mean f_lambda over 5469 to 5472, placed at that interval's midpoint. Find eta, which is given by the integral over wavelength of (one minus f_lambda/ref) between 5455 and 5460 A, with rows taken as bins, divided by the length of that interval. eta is -0.007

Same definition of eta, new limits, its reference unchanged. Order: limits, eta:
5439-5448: 0.008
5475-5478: -0.038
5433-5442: 0.004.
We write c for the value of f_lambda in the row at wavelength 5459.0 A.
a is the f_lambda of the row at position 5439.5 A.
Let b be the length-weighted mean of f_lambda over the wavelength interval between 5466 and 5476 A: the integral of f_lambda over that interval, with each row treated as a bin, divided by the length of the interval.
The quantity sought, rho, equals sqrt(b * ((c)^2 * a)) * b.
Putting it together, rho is 397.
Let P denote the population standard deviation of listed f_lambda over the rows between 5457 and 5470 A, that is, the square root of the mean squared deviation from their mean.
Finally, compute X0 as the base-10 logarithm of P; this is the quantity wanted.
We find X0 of -0.86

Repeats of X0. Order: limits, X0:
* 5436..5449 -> -1.04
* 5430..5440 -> -1.10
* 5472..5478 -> -1.08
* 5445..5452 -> -0.91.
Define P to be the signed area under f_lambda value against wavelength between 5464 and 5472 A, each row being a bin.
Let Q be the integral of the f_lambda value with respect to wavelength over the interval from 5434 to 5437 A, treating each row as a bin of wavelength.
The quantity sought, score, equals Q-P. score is -37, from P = 59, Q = 21.8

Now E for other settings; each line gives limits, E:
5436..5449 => 1.3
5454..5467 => 2.0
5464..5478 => 1.0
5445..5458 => 1.9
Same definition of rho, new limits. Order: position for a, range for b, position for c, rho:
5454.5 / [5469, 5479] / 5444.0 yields 393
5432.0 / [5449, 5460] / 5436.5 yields 388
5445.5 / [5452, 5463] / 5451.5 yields 406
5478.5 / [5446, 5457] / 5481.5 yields 423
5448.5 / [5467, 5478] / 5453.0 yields 408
